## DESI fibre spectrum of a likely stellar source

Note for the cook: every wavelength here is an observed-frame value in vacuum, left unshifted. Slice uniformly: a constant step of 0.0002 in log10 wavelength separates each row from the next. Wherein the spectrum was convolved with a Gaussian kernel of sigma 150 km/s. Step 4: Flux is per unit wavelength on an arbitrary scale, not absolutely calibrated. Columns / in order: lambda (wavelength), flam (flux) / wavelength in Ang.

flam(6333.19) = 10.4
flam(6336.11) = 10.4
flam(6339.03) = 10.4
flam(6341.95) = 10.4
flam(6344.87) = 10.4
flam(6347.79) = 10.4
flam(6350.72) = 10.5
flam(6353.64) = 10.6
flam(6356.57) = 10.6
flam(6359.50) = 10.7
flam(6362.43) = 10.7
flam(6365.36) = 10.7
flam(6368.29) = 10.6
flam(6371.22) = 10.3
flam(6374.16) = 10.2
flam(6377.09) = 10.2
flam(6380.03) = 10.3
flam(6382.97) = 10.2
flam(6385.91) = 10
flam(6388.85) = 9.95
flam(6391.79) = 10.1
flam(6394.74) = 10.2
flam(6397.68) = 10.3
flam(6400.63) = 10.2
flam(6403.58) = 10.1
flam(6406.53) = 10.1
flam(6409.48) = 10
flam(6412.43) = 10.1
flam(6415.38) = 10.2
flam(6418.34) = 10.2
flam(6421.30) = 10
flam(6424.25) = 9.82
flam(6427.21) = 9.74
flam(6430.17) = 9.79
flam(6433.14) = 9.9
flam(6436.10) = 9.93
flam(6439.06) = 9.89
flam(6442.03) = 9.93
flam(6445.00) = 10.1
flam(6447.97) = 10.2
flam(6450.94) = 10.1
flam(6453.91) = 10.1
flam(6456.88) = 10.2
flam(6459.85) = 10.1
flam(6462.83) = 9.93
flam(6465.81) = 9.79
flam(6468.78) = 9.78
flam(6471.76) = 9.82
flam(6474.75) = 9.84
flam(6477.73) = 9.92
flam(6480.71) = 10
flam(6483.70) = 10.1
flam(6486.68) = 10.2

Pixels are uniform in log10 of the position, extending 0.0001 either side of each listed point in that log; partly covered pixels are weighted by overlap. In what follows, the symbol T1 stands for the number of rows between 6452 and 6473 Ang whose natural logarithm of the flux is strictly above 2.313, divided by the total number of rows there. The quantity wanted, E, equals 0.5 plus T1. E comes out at 0.6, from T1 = 0.1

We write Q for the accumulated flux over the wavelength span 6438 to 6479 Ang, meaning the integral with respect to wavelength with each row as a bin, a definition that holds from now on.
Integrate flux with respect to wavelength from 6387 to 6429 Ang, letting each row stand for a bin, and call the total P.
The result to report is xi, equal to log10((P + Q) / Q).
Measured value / 0.308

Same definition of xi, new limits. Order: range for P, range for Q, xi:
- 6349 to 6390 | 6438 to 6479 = 0.310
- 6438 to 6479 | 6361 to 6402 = 0.295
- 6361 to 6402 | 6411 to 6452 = 0.307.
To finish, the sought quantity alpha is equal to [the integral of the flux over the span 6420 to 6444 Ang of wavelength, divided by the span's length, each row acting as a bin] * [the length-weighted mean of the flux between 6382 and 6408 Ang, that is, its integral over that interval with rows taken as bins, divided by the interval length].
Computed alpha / 100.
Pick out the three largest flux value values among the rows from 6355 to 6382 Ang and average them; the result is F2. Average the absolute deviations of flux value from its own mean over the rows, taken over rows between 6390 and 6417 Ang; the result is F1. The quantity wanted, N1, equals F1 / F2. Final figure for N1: 0.0067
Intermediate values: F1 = 0.072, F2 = 10.7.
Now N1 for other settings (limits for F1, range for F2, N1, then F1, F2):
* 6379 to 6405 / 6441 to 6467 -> 0.0098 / 0.100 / 10.2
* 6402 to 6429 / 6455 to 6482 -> 0.0122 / 0.123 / 10.1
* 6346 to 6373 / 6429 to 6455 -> 0.0110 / 0.111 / 10.1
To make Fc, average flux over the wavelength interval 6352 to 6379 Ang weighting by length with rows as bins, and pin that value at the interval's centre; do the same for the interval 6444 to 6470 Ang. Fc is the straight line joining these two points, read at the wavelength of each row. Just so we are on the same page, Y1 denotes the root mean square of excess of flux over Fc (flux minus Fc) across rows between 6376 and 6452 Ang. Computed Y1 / 0.25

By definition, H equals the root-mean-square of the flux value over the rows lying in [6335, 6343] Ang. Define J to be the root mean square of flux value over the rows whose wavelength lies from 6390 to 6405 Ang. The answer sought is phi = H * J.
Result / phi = 106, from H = 10.4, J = 10.2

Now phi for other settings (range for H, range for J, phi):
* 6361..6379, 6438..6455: 105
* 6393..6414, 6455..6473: 101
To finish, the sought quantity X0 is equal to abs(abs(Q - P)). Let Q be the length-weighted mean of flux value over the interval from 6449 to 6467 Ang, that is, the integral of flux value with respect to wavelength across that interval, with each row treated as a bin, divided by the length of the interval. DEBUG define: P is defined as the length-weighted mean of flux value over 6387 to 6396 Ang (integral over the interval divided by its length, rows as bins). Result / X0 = 0.03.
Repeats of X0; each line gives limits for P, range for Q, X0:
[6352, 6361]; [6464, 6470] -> 0.83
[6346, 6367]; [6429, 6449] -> 0.64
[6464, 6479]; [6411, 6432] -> 0.14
